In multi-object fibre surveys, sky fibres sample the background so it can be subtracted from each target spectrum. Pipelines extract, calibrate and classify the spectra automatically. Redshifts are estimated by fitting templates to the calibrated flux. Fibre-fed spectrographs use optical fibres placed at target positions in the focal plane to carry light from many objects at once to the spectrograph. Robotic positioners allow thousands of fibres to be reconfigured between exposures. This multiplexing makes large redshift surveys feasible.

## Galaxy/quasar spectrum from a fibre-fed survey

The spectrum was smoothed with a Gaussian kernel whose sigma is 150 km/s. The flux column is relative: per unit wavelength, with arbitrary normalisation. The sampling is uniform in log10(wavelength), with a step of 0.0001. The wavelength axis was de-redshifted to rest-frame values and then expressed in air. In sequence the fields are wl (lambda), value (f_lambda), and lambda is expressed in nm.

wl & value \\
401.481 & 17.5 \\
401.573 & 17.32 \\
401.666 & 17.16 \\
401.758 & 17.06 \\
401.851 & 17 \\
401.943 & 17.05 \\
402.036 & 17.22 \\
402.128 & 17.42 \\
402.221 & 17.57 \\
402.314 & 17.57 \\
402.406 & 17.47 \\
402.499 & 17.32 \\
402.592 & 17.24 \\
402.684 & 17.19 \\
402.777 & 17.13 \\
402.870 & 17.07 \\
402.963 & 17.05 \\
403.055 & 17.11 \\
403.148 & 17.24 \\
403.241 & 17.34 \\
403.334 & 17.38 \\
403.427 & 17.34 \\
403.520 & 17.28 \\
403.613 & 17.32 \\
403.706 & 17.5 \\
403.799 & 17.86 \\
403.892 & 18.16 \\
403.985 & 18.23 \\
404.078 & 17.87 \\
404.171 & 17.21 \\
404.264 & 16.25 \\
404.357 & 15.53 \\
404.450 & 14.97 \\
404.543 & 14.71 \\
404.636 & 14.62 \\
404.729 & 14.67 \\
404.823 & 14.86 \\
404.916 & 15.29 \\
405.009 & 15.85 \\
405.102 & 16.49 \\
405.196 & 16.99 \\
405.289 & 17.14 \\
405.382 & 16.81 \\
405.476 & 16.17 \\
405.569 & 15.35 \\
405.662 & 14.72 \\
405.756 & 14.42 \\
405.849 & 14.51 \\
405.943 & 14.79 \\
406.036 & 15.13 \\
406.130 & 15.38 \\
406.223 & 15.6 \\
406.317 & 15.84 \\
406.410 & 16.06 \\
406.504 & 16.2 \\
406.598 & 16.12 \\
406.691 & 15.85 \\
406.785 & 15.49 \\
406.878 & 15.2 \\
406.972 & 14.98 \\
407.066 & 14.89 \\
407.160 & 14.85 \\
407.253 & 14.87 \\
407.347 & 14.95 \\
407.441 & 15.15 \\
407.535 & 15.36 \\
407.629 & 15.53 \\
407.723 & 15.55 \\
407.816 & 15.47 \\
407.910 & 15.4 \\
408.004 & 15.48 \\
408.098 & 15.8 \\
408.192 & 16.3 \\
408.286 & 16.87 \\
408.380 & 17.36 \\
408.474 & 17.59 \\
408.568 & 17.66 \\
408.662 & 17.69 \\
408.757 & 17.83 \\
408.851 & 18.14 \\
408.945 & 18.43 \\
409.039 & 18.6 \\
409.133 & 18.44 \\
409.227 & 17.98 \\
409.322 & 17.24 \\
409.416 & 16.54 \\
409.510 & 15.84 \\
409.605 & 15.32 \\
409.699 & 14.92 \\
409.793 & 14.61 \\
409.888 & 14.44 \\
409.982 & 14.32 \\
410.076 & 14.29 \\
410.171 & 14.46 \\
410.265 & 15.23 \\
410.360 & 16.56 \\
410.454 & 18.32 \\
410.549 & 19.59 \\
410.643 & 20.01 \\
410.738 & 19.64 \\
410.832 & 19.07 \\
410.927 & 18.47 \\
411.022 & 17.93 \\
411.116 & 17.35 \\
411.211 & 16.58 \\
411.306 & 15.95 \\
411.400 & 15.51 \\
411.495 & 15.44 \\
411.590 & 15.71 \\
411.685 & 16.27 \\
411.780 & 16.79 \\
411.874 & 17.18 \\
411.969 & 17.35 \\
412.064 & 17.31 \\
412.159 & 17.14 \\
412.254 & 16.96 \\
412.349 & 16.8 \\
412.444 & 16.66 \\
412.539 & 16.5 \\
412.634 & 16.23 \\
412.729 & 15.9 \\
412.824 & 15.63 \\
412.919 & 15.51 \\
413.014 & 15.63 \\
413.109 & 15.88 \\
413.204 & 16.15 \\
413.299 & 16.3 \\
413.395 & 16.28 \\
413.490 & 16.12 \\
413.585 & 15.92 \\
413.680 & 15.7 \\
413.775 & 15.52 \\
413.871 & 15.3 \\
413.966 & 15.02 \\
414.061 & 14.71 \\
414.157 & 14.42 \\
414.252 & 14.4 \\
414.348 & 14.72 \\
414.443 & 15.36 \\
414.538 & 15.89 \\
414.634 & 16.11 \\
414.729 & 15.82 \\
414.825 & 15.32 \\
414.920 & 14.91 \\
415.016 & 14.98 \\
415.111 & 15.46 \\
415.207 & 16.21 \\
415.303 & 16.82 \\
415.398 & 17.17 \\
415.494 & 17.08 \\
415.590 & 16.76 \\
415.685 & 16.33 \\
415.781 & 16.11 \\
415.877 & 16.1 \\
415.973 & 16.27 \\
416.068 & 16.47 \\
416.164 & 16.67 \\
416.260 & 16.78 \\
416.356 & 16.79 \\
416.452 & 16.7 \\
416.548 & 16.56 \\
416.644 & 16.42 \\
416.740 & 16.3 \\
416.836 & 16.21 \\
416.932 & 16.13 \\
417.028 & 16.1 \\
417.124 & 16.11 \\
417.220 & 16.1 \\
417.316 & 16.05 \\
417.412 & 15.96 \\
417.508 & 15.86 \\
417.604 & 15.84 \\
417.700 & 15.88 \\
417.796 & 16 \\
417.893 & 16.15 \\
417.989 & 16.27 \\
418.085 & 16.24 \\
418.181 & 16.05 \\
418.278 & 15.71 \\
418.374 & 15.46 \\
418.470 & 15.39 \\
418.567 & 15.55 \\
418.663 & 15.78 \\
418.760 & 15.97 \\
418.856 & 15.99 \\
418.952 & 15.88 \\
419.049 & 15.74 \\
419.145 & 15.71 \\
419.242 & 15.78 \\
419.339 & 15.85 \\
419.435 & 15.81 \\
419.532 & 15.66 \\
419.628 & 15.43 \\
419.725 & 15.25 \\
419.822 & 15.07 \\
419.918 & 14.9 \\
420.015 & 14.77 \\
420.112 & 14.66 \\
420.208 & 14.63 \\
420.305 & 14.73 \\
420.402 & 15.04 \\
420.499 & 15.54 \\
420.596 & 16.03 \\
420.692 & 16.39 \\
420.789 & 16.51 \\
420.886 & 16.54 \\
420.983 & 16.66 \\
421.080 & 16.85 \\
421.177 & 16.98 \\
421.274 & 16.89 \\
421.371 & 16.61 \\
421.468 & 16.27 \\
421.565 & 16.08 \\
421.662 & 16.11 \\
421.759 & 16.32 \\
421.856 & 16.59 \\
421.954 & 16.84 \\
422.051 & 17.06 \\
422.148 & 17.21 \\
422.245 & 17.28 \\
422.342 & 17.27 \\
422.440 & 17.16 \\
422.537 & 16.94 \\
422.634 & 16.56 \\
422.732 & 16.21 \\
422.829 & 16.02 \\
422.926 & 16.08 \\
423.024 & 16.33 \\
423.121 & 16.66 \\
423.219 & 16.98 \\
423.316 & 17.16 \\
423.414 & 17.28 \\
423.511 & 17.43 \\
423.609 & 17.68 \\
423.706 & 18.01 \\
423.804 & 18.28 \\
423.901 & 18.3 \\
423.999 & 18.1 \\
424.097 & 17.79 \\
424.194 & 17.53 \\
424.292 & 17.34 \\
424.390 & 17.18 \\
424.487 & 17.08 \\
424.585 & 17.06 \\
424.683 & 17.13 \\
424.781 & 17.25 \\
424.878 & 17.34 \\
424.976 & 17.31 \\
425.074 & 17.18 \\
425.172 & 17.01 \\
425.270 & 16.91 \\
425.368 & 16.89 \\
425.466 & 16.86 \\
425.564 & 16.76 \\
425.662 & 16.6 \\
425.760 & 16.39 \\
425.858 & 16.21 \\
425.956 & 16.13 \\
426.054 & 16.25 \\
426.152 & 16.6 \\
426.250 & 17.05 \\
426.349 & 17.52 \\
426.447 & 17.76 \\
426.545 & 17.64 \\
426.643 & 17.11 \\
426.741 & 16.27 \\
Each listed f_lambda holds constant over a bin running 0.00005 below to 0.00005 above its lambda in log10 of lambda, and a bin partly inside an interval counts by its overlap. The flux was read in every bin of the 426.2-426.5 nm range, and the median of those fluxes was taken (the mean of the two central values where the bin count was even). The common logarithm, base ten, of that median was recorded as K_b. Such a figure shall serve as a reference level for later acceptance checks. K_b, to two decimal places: 1.24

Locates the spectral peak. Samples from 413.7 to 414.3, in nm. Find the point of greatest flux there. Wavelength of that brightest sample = 413.775 nm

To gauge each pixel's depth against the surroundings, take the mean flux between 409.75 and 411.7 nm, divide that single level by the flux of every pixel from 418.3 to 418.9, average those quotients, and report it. 1.06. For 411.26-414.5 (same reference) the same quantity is 1.05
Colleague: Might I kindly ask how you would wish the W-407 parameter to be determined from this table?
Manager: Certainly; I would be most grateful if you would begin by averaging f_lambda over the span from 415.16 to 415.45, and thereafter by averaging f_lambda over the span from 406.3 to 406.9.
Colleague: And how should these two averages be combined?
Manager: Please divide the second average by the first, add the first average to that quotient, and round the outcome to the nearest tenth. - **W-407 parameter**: 17.7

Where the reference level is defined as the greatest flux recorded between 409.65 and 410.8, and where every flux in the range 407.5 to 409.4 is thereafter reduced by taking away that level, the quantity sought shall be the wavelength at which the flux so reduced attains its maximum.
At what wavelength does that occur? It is 409.039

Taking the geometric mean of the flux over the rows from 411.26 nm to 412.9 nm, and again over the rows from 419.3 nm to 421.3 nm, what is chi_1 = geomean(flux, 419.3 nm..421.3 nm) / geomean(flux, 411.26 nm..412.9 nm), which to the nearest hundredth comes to 0.96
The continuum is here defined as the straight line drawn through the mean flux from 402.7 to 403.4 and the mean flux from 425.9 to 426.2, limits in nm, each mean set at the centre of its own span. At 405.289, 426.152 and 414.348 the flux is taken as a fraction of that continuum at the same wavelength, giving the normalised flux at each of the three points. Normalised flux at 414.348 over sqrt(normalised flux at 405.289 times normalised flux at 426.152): 0.870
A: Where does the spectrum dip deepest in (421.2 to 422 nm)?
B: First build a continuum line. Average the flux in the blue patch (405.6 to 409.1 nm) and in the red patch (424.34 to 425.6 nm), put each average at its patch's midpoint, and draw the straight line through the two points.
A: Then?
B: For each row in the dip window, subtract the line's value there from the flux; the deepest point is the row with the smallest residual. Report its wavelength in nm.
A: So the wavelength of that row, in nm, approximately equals 421.565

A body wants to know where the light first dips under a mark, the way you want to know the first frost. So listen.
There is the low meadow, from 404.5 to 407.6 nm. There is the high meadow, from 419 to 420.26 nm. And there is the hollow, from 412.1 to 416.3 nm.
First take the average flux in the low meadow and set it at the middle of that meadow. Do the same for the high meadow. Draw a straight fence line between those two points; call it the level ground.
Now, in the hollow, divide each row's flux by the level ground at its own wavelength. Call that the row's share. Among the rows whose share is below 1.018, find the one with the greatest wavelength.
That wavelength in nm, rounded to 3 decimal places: 415.111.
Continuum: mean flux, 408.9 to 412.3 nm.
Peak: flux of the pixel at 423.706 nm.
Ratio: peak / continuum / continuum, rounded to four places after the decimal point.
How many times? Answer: 0.0636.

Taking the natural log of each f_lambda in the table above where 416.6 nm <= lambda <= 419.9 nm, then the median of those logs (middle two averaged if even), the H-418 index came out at 2.77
